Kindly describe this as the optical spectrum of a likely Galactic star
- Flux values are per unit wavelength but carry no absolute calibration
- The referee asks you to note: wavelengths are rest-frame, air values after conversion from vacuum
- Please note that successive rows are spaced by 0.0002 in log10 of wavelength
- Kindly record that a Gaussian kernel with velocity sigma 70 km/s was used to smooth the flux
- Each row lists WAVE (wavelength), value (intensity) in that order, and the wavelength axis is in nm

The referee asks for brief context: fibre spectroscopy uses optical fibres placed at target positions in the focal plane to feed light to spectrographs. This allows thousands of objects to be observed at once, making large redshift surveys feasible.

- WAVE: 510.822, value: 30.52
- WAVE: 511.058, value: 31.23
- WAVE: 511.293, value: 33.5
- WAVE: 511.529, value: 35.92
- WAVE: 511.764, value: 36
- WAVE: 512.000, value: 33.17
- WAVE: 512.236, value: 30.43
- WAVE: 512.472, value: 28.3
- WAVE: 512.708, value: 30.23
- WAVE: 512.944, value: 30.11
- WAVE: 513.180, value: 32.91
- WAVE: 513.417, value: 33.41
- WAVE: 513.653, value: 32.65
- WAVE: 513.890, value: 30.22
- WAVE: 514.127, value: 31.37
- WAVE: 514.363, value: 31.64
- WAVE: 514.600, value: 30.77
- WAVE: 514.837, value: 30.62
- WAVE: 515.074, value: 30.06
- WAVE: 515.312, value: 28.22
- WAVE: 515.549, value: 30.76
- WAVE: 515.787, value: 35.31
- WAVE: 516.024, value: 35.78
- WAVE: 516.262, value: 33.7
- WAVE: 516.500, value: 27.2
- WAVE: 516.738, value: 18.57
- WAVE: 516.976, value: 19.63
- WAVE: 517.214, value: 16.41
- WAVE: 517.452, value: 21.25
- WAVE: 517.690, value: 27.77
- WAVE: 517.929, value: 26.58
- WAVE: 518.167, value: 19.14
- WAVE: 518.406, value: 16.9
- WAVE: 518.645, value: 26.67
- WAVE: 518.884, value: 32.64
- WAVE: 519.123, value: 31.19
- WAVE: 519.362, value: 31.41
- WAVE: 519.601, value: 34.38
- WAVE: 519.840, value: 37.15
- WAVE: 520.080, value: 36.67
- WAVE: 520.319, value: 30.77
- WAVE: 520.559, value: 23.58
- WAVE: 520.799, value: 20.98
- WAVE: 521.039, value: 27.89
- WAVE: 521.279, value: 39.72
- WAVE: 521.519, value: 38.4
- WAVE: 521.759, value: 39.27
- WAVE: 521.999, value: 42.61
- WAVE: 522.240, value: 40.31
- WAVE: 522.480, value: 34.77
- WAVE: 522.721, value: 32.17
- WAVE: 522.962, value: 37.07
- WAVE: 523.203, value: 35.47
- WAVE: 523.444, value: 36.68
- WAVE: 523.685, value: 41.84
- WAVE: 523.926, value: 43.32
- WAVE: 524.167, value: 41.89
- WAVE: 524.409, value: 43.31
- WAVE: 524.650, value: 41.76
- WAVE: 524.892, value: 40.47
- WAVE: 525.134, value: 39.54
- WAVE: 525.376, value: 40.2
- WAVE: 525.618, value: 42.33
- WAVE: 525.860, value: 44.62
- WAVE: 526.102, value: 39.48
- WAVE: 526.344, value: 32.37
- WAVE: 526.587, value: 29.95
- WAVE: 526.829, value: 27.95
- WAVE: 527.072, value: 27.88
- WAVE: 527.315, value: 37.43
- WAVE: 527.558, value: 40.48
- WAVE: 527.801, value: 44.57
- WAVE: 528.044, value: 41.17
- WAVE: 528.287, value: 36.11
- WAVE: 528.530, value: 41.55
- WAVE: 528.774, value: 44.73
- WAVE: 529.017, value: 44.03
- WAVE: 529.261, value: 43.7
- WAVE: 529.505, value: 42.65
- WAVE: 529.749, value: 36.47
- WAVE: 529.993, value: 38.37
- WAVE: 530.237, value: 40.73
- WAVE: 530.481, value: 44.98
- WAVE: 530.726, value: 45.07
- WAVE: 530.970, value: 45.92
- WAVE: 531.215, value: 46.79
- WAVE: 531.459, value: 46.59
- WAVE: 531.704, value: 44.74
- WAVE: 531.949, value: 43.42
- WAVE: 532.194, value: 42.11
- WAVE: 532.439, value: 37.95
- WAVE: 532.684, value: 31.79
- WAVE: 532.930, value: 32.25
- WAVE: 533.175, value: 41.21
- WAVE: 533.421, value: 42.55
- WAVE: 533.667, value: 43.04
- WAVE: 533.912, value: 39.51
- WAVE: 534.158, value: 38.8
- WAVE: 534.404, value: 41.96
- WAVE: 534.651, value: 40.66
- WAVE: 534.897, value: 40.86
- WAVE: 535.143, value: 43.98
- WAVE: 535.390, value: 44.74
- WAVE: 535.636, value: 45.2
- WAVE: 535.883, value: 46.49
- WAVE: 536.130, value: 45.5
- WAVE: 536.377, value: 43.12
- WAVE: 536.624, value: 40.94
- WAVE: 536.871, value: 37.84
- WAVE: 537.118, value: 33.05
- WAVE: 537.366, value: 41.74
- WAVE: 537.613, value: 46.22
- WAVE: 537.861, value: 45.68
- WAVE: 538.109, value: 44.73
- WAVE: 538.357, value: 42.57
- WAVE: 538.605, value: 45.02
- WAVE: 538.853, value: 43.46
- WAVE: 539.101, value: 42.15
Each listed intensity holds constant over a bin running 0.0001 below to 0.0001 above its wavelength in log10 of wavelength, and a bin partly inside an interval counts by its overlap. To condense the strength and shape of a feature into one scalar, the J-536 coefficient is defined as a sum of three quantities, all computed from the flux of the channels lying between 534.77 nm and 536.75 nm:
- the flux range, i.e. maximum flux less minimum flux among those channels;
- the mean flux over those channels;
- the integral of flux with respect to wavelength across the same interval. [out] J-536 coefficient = 136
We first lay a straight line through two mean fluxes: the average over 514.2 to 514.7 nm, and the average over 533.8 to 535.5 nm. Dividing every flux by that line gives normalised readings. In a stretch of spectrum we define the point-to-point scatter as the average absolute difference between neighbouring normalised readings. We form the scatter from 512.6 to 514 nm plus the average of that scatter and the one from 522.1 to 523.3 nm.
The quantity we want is 0.12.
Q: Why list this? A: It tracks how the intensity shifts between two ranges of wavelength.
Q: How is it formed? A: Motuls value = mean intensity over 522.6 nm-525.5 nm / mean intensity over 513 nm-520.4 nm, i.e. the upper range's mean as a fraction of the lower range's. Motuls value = 1.36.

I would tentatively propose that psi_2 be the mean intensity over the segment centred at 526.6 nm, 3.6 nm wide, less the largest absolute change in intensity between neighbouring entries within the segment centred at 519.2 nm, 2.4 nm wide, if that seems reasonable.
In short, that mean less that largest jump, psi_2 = 28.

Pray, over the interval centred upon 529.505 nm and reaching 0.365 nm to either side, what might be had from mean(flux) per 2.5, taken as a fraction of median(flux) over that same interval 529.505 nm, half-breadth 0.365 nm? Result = 0.384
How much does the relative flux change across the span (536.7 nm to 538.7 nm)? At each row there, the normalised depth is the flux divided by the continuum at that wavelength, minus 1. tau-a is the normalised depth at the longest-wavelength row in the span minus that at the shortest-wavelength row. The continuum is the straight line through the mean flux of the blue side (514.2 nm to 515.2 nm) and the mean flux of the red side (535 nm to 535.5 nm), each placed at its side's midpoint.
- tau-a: 0.13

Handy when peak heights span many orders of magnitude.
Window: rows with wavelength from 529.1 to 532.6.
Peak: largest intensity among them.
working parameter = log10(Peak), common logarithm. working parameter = 1.670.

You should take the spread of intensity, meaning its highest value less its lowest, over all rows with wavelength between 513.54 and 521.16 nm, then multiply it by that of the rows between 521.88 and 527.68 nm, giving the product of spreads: 347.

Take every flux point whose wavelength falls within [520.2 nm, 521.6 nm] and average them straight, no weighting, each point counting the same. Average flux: 30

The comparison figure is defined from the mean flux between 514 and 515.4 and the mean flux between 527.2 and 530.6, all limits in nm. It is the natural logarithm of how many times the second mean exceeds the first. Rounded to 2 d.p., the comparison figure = 0.30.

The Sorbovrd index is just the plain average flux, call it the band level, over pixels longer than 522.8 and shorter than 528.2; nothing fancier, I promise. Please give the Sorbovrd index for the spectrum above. 39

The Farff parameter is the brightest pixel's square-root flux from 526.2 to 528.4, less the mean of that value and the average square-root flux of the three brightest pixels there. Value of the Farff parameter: 0.10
